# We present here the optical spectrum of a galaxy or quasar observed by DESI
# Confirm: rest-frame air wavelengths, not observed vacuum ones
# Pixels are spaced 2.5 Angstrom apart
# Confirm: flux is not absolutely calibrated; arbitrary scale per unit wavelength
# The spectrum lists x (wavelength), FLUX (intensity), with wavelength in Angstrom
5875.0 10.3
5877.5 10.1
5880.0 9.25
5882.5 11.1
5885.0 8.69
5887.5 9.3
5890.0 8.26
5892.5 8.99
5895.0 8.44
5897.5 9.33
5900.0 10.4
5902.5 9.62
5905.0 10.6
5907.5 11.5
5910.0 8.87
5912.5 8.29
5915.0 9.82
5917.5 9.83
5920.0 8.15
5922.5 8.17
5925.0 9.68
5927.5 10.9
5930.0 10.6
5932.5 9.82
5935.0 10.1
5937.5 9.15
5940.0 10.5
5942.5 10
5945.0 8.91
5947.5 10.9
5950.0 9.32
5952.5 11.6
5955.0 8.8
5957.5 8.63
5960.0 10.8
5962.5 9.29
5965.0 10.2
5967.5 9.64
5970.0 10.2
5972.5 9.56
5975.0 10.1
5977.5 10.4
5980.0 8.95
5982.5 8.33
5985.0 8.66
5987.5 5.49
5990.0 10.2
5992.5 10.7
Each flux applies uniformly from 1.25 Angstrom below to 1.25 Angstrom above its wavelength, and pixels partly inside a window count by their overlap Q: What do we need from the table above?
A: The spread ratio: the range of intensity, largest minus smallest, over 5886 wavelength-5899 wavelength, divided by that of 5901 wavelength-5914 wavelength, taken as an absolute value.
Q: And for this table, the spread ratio 0.33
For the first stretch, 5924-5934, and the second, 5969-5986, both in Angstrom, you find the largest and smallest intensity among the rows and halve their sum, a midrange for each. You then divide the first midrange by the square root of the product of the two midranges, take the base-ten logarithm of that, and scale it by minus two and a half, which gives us -0.05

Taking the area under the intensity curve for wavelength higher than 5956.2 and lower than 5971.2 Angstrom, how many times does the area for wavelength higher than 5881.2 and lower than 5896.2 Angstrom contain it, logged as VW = 0.93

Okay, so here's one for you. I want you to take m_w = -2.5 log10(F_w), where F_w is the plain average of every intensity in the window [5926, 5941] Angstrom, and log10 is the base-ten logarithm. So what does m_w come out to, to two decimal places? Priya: -2.52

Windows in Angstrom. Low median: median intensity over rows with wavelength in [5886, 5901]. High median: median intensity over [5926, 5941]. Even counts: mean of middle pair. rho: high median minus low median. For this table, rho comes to 1.2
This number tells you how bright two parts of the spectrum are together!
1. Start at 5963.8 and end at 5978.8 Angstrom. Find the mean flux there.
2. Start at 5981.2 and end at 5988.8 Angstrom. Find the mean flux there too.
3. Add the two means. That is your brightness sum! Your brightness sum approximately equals 17.5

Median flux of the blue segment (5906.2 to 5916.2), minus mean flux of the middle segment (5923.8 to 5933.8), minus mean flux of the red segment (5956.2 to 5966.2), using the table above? -10.6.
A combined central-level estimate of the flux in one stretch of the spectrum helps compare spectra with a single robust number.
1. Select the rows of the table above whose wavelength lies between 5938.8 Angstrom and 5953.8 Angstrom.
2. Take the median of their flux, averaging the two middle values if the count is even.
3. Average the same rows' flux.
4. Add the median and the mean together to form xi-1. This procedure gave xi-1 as 20.45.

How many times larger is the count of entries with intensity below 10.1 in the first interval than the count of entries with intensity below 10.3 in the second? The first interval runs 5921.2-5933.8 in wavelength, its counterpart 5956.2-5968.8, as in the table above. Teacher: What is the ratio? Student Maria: 0.75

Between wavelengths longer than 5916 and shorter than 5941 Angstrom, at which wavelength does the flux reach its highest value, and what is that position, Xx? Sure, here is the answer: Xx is 5927.5 Angstrom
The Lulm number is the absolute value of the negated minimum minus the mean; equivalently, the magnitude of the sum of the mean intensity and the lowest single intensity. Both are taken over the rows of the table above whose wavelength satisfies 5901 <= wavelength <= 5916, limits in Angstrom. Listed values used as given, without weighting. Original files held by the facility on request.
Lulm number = 18.1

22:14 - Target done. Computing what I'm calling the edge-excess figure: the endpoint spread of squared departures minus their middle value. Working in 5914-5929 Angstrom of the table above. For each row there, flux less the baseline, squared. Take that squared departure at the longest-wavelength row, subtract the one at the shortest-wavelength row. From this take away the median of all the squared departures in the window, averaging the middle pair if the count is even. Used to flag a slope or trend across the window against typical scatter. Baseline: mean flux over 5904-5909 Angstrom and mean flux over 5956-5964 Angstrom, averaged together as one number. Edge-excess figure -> 0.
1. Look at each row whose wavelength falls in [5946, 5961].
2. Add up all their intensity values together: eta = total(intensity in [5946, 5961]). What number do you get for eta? 60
